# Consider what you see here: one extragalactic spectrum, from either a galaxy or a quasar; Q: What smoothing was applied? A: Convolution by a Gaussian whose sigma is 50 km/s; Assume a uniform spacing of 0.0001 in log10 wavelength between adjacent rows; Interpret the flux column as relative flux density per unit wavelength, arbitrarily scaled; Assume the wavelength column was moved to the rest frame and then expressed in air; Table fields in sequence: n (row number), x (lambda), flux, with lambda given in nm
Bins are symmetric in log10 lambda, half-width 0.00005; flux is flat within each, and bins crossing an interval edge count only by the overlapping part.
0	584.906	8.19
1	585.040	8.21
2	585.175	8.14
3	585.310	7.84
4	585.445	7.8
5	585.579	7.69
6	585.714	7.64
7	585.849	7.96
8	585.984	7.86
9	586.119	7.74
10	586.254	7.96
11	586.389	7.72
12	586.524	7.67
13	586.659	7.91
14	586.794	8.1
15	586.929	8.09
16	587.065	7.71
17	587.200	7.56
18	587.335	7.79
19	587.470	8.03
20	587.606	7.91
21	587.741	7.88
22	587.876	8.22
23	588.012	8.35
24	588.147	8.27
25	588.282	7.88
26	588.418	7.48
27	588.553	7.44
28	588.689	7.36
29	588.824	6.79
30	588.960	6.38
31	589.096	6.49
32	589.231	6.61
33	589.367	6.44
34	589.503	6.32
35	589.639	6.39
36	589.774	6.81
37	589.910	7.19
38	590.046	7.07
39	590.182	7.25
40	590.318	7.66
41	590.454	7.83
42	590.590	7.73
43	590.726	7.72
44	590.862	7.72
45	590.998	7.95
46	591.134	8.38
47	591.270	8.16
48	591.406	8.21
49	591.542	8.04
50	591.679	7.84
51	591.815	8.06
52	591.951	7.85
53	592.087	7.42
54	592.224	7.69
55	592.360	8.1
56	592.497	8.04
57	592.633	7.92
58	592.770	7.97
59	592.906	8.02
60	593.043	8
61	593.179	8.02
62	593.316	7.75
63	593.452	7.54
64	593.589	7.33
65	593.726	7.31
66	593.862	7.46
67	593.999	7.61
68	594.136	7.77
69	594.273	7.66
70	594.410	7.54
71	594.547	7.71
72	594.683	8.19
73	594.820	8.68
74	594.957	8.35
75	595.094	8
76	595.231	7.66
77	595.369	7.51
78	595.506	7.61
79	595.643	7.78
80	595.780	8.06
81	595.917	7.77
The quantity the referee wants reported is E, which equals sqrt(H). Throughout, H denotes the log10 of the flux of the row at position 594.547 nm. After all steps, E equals 0.9418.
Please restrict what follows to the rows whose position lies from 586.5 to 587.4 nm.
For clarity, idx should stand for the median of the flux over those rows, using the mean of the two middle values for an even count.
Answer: 7.79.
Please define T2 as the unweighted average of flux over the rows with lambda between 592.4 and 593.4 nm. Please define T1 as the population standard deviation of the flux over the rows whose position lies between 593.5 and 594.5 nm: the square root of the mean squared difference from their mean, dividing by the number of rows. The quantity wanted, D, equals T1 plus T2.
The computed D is 8.12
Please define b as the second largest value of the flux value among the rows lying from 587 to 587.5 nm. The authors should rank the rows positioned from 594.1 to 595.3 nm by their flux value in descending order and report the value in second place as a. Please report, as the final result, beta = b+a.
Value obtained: 16.1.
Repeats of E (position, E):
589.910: 0.9256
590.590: 0.9424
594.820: 0.9688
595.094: 0.9503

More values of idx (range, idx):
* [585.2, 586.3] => 7.82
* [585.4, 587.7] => 7.80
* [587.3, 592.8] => 7.79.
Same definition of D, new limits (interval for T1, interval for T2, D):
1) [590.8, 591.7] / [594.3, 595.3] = 8.23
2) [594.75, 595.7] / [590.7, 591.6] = 8.43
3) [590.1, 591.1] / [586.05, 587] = 8.09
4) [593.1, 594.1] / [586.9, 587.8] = 8.08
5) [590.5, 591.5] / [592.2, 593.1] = 8.21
